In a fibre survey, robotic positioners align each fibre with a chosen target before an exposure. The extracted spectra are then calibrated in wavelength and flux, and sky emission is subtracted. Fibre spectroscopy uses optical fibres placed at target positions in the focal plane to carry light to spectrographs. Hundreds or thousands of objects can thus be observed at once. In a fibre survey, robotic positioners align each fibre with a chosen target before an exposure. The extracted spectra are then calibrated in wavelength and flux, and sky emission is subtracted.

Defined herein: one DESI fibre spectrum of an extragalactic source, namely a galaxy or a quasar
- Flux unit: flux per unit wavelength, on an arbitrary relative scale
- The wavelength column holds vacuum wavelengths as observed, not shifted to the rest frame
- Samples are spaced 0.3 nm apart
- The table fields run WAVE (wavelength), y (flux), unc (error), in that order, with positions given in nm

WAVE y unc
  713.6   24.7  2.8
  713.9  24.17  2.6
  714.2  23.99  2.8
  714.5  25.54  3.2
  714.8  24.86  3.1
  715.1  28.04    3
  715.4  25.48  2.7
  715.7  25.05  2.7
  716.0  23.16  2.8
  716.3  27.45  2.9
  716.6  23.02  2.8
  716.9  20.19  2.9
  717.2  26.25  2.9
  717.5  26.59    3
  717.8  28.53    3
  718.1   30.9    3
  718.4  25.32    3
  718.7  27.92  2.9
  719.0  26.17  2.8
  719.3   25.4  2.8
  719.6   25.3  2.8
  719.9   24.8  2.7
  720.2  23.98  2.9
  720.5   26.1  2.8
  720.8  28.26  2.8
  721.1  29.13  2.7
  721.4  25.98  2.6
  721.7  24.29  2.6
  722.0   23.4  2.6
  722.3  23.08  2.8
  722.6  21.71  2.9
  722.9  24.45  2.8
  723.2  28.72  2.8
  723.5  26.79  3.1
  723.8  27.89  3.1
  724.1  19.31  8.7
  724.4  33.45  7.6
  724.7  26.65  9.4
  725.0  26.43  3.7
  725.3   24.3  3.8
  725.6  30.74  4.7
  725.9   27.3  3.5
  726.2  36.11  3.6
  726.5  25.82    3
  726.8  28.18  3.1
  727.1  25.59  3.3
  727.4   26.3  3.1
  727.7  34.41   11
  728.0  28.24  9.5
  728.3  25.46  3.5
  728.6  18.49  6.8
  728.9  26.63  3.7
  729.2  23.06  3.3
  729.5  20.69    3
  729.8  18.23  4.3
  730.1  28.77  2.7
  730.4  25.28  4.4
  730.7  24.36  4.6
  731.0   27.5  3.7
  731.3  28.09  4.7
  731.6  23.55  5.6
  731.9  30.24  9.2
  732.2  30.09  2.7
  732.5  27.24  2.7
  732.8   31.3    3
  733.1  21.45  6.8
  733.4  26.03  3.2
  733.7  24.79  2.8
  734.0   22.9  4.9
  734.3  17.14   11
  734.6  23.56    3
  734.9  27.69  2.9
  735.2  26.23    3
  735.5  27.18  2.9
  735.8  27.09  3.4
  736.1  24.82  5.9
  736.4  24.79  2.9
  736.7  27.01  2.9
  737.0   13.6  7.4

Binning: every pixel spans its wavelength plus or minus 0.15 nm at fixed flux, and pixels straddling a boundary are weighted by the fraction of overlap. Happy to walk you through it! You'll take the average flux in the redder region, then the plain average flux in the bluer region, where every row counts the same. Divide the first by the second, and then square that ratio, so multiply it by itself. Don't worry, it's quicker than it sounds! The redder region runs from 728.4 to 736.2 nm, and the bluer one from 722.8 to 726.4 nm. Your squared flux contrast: 0.82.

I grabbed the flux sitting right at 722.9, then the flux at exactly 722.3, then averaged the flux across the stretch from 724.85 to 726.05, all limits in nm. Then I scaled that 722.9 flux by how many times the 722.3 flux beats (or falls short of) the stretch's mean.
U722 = 20.8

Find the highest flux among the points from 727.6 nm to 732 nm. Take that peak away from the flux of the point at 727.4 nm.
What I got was -8.1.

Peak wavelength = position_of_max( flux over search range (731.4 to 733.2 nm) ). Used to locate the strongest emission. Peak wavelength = 732.8 nm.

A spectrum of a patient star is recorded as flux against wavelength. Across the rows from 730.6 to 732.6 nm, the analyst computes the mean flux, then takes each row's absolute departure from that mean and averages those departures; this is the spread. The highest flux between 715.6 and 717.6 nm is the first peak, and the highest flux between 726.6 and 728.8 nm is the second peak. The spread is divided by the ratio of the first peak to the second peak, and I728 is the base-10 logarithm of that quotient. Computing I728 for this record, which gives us 0.4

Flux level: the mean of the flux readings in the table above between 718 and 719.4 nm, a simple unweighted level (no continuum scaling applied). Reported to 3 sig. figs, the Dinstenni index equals 27.1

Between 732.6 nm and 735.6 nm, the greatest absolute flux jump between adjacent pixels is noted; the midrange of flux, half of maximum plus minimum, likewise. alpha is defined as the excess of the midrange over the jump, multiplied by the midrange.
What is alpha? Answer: 348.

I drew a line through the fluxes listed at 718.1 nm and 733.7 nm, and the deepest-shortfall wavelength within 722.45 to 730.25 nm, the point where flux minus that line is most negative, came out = 724.1 nm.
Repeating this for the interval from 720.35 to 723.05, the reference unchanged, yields 722.6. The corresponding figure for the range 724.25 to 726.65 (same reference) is 725.3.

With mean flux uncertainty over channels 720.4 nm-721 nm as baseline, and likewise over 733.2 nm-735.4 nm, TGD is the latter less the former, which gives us 1.6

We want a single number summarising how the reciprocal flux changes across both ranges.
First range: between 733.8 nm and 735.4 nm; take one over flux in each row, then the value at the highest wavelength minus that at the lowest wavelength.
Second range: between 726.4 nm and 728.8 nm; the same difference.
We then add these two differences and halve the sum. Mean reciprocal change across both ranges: 0.0049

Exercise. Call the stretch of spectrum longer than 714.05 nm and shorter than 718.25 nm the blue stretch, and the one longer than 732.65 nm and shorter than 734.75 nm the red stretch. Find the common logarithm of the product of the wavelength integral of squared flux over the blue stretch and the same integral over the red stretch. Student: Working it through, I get 6.54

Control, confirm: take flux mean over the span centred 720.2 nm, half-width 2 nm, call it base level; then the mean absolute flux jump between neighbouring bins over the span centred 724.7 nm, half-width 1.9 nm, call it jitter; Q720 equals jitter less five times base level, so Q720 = -124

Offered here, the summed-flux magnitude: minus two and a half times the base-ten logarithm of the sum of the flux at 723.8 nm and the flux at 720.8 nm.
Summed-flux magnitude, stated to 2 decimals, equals -4.37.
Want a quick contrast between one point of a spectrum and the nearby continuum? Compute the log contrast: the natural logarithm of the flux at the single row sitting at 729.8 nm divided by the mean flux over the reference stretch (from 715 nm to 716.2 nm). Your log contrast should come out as -0.33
